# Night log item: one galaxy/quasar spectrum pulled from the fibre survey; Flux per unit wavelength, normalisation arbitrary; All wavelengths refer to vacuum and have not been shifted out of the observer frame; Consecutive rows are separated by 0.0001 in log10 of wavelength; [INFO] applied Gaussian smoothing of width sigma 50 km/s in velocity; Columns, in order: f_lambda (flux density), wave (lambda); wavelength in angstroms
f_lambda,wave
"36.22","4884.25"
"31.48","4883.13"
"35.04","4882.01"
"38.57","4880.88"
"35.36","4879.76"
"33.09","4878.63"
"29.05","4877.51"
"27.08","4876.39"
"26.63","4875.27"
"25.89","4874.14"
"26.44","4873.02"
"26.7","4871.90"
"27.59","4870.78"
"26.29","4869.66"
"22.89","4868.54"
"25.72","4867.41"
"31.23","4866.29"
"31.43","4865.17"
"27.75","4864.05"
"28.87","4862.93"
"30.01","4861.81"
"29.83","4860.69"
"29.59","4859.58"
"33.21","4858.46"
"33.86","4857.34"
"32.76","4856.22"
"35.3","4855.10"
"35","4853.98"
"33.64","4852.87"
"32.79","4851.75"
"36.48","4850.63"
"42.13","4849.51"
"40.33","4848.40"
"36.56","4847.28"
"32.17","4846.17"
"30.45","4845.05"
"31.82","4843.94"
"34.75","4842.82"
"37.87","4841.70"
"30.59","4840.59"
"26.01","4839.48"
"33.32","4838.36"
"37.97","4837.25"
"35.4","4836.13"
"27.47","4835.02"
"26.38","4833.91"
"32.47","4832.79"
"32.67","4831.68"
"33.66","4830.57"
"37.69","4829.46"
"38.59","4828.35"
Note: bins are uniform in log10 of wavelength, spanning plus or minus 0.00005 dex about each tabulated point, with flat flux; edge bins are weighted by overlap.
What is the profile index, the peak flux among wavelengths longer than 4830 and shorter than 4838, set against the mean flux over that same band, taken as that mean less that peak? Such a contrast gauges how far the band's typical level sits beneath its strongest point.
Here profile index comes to -6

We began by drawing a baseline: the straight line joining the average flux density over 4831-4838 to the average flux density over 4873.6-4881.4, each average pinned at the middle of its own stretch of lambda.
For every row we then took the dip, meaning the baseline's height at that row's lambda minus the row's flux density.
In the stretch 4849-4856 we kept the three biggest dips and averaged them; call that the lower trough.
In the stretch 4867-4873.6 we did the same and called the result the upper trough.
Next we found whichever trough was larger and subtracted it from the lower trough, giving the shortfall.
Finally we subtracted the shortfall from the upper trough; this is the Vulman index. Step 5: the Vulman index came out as 14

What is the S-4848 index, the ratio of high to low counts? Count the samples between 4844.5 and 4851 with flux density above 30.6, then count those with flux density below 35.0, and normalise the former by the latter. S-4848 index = 2.5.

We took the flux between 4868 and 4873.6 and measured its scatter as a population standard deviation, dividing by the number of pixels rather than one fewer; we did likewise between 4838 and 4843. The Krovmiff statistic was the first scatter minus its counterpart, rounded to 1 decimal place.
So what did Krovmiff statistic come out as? -2.4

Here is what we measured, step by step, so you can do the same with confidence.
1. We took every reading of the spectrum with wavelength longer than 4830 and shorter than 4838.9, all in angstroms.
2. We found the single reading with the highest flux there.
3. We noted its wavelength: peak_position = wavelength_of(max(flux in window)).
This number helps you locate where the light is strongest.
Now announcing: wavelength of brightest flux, 4837.25 angstroms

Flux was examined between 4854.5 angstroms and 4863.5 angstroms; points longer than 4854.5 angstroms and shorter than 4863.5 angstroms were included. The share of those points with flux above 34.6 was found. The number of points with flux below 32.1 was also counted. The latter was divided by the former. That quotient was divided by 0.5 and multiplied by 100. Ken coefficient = 6400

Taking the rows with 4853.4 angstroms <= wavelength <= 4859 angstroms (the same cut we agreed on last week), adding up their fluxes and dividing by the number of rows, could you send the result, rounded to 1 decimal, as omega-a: 34.0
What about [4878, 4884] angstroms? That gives 34.7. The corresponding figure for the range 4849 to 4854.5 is 36.0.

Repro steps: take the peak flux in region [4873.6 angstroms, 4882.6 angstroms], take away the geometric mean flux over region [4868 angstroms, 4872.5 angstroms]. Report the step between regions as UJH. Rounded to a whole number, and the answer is 13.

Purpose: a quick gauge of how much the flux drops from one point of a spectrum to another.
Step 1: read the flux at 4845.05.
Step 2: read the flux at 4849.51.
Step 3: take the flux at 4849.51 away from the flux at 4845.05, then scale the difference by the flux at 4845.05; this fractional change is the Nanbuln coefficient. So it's -0.38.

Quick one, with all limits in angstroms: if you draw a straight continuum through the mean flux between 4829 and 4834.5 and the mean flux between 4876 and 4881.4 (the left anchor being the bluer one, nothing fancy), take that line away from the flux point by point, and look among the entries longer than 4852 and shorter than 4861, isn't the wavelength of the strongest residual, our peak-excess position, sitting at 4855.10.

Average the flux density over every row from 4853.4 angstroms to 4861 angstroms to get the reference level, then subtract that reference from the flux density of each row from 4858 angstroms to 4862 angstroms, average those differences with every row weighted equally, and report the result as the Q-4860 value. -2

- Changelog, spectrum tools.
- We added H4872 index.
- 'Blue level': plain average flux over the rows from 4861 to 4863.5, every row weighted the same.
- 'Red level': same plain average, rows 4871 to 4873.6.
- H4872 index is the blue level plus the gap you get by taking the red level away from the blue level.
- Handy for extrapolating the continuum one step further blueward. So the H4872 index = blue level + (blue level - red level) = 32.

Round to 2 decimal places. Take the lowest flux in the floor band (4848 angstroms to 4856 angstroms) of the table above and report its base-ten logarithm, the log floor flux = 1.52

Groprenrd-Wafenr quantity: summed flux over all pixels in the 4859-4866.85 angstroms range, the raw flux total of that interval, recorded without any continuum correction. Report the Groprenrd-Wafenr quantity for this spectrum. 209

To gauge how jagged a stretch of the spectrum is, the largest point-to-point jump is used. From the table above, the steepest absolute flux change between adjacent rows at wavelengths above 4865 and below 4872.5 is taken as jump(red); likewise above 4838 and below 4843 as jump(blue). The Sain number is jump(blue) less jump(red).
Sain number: 1.8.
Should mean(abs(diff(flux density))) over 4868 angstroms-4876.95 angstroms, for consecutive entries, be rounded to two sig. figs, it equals 1.1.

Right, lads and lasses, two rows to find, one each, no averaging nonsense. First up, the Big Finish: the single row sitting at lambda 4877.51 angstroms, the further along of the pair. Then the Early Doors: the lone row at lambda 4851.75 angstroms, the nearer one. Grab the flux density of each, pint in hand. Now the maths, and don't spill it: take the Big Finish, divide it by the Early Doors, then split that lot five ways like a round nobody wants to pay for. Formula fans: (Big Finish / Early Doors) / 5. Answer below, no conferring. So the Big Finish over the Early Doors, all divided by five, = 0.18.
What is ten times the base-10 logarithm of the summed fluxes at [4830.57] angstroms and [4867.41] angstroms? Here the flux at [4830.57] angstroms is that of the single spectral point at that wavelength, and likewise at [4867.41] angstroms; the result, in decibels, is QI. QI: 17.74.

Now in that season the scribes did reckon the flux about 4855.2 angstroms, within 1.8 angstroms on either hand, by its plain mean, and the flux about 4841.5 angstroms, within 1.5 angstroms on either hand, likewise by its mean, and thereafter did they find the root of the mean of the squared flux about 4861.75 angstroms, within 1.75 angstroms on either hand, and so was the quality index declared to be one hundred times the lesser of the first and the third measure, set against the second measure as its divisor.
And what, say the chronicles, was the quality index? 86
